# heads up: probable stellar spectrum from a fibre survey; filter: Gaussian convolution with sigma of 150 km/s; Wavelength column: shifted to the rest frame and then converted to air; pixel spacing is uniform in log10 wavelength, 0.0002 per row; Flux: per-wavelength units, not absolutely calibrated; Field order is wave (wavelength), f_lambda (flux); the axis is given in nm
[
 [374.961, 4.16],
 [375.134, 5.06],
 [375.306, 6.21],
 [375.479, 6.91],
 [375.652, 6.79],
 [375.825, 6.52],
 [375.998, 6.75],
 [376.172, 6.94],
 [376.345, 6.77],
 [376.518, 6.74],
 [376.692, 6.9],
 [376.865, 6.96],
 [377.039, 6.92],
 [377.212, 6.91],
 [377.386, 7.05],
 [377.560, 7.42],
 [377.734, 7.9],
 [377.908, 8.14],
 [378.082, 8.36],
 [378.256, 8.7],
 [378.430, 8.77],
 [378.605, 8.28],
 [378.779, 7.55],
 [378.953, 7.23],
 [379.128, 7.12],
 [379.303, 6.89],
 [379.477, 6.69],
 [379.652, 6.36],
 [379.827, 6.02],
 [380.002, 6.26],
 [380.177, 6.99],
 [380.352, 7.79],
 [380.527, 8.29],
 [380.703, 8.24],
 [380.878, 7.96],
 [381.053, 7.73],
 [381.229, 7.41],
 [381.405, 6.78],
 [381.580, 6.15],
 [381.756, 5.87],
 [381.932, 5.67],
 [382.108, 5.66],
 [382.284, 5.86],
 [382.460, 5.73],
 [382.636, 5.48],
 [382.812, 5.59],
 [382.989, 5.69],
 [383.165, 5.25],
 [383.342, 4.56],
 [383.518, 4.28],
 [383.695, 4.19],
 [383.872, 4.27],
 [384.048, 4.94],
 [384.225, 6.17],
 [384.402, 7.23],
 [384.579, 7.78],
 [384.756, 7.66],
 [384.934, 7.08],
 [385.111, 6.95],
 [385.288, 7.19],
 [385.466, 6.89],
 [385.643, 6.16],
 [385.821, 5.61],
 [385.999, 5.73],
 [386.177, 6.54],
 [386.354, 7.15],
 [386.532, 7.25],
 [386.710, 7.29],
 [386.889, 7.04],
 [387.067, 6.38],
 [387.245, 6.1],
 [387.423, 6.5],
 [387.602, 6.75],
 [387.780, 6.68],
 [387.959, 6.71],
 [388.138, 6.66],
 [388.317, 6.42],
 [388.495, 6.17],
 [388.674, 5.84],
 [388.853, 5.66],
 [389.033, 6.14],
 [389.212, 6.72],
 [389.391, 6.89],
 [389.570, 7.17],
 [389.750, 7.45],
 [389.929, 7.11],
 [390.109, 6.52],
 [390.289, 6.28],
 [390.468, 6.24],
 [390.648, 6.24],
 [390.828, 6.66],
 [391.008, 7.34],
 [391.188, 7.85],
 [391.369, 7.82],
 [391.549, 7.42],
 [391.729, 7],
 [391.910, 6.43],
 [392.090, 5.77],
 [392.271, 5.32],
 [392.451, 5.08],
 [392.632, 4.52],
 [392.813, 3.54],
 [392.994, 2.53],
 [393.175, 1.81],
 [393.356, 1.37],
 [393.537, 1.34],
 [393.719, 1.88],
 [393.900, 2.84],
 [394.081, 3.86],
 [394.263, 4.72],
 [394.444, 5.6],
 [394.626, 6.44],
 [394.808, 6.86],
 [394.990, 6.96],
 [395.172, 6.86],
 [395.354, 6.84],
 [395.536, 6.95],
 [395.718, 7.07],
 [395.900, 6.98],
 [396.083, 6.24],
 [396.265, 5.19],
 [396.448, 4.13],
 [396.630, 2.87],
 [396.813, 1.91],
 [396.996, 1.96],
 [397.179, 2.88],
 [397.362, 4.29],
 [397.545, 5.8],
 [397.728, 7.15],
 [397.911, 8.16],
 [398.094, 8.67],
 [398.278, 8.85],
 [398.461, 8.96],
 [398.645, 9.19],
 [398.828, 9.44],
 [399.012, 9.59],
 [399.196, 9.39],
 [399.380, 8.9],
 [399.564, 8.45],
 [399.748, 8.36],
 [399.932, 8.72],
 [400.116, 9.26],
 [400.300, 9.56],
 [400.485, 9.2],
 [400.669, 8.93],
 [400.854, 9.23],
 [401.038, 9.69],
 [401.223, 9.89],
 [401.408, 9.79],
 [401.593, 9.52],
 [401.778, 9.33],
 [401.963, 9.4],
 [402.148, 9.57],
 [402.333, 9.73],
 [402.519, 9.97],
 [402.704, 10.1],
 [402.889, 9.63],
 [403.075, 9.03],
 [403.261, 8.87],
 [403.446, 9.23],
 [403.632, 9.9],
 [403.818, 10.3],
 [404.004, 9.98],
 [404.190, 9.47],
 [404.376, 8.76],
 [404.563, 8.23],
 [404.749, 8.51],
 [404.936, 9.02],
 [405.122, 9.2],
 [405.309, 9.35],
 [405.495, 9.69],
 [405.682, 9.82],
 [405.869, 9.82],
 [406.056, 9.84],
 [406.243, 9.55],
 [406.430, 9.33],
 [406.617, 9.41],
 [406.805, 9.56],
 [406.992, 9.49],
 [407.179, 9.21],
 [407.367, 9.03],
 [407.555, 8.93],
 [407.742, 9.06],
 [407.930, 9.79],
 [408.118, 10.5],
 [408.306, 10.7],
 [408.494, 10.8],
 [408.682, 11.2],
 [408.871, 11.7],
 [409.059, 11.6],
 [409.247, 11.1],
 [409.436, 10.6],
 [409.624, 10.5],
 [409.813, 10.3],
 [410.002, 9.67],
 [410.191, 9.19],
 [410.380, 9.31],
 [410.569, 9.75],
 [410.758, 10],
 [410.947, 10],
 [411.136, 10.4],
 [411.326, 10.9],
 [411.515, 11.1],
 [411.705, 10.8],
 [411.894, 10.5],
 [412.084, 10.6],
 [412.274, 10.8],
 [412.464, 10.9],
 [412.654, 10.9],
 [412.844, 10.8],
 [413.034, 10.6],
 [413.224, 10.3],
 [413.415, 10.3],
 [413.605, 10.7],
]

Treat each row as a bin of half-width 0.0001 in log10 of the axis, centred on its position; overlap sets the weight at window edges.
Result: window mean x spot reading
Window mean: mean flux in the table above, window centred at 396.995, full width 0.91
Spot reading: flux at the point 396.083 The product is 17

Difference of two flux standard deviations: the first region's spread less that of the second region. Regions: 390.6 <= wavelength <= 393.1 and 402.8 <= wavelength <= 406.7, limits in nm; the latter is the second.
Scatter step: 1.1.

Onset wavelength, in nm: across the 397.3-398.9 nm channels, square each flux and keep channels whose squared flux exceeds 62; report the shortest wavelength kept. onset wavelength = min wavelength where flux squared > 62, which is 397.911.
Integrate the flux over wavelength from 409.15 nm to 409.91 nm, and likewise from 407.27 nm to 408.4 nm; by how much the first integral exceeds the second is -3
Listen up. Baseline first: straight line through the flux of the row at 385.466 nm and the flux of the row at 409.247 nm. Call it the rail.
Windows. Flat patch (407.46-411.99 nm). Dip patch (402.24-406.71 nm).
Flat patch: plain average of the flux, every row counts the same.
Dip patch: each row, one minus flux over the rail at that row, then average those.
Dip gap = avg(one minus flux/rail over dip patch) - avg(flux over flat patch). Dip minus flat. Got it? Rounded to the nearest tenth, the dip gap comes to -10.3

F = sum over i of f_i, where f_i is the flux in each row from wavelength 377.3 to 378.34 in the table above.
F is 48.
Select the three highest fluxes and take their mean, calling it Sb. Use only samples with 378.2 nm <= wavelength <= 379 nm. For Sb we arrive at 8.6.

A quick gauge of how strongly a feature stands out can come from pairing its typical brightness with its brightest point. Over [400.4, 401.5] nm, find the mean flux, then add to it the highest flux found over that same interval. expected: 19.3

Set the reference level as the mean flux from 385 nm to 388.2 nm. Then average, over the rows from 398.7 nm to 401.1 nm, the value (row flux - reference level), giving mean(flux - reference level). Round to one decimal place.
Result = 2.5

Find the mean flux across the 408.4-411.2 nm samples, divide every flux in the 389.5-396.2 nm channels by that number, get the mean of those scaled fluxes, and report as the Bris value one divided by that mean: 1.8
